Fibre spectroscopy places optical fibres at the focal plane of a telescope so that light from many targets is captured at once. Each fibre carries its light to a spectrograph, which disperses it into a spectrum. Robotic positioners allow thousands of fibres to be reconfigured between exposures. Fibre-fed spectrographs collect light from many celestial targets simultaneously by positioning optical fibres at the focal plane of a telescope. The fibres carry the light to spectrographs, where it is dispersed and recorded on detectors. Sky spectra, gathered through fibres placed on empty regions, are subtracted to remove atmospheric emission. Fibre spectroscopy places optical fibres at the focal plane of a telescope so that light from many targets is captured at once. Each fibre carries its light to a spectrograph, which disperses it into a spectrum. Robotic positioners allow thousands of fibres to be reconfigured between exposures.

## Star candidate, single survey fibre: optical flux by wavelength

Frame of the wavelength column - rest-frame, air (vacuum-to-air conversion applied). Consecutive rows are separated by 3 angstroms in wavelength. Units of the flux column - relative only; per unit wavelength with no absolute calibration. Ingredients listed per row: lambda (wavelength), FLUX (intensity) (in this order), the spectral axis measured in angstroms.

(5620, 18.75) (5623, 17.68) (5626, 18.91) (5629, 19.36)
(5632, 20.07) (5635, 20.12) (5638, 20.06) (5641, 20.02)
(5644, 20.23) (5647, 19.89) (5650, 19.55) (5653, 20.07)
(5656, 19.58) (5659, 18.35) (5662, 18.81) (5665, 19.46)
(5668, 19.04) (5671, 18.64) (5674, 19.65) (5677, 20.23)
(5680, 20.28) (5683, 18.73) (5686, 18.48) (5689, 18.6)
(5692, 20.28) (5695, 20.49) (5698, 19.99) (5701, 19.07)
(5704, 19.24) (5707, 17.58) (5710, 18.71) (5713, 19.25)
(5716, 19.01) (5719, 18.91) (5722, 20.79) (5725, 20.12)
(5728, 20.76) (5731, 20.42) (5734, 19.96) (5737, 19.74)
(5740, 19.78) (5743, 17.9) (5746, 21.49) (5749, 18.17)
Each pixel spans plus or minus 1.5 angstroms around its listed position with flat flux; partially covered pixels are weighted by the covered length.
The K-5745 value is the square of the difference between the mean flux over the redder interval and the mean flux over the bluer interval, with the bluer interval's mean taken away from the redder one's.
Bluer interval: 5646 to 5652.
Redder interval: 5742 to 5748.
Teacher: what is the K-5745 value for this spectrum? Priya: 0.0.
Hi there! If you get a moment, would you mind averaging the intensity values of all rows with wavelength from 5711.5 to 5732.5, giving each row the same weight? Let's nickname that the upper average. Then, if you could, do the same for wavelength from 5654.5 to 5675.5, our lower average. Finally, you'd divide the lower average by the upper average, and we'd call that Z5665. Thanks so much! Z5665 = 0.96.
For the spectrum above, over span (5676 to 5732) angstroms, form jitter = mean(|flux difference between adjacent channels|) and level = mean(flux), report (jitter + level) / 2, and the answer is 10.1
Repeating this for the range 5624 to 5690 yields 10.0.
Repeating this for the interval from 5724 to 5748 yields 10.5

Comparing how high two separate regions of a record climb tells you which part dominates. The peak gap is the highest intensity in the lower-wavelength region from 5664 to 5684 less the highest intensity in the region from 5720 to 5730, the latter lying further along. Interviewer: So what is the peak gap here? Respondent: -0.51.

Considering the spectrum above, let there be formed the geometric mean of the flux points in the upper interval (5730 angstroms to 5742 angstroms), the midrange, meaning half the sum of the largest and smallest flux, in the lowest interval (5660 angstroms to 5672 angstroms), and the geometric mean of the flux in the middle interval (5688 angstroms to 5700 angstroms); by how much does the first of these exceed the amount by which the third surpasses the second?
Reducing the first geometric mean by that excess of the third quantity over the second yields 19.2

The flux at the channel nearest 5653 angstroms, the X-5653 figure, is 20.07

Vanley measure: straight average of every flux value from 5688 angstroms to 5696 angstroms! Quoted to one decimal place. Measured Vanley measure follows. 19.8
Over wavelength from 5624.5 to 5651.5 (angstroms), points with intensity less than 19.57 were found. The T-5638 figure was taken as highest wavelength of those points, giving 5650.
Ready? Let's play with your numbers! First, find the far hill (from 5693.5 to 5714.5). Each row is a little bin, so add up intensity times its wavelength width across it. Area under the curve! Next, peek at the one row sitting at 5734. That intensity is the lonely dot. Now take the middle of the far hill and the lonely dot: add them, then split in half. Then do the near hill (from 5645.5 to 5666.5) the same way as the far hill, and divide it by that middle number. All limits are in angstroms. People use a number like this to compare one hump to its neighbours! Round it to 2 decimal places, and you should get 1.93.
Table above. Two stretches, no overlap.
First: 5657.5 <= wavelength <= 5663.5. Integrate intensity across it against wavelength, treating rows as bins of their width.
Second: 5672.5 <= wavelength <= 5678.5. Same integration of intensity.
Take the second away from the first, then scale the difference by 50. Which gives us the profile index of -408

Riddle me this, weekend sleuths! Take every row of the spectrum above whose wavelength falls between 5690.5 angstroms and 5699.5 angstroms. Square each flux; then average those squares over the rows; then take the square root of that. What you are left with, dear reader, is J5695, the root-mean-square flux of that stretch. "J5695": 20.3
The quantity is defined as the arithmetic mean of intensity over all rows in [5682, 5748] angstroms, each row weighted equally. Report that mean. 19.5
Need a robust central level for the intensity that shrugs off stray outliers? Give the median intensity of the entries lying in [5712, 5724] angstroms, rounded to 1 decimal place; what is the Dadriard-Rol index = 19.1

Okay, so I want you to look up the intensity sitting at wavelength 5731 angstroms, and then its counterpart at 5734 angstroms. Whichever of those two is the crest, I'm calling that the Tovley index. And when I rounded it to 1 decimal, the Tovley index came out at 20.4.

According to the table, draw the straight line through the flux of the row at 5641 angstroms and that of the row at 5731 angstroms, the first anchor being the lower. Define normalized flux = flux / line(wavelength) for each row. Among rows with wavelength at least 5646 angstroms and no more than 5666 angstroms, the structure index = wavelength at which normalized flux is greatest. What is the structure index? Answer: 5653 angstroms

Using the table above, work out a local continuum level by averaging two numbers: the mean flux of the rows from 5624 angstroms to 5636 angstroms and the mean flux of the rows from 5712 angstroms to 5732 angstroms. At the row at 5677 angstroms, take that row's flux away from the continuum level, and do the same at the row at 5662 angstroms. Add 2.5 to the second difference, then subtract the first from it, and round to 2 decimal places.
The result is 3.92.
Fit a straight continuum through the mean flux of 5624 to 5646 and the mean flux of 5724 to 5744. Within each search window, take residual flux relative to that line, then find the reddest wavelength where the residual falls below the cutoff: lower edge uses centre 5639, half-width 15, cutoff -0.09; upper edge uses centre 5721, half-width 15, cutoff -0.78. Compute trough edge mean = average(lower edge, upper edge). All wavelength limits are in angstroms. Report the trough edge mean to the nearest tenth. 5684.5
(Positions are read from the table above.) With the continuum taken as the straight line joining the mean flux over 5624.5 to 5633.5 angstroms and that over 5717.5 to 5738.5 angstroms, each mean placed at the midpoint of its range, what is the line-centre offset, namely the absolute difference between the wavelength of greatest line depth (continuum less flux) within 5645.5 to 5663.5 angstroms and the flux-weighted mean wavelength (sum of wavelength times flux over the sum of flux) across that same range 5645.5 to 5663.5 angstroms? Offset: 4.6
